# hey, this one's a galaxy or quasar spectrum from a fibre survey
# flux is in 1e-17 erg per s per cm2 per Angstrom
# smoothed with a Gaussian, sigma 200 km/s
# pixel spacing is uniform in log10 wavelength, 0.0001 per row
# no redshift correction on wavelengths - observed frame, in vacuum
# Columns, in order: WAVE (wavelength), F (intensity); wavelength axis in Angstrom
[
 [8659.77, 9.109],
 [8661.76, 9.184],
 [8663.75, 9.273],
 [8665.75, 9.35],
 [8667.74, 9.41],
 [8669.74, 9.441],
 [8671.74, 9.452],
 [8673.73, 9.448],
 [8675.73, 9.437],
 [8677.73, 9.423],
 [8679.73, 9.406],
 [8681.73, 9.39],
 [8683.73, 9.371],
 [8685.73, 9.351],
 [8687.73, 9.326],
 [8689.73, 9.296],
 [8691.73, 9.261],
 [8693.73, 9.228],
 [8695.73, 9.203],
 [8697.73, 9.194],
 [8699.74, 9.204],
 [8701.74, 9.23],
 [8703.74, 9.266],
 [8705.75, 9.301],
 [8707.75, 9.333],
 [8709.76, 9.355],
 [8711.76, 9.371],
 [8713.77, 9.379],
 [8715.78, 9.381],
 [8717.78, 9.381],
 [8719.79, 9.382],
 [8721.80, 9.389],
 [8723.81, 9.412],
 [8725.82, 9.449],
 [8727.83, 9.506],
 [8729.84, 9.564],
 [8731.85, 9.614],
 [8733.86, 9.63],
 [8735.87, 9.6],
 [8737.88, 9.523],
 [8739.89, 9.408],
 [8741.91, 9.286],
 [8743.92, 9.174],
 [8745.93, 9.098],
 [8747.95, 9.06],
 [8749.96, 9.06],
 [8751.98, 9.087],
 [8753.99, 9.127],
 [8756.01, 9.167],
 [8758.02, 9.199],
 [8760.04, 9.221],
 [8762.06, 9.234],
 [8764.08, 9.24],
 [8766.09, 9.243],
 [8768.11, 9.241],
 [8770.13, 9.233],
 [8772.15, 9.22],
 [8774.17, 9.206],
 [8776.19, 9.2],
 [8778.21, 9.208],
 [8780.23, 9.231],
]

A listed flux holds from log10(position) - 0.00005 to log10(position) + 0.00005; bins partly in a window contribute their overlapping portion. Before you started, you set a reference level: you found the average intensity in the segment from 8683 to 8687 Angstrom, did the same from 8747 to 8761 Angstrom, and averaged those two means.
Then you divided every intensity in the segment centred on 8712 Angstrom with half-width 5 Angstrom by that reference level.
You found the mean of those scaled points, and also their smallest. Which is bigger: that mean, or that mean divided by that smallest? 1.01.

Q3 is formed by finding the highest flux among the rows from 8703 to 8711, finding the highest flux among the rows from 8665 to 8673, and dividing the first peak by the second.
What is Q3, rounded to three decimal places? 0.990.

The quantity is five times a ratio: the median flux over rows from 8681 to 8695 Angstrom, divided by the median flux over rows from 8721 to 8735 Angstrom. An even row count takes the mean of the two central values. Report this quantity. 4.91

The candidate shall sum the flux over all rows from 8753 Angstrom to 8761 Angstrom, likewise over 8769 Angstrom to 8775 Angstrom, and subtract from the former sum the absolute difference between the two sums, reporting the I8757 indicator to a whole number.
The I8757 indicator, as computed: 28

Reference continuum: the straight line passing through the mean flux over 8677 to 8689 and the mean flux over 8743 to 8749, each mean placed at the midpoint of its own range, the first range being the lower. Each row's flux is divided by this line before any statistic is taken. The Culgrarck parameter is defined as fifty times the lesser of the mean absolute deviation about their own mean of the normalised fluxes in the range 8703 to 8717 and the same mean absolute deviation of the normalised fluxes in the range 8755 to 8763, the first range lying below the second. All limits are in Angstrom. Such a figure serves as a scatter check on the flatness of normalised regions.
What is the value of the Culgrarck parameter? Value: 0.17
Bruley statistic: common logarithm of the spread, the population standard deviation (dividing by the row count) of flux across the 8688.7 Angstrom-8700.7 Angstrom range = -1.4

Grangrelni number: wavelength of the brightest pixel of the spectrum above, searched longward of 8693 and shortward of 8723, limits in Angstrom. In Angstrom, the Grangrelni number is 8721.80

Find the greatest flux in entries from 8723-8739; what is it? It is 9.63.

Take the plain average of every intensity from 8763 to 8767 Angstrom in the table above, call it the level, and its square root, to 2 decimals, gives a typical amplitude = 3.04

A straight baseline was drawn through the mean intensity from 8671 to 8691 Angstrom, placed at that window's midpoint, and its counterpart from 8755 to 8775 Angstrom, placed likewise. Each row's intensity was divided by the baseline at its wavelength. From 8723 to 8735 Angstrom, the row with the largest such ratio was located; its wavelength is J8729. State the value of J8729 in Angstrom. 8733.86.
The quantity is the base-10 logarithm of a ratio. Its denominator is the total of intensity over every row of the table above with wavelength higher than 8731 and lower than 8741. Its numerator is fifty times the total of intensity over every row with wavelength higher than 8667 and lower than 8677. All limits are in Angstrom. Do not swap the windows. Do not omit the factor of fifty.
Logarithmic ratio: 1.69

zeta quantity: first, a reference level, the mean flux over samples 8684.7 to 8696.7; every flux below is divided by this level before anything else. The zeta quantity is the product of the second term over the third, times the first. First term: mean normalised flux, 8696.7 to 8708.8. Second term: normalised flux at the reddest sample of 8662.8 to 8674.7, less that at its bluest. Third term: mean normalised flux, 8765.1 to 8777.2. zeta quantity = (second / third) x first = 0.019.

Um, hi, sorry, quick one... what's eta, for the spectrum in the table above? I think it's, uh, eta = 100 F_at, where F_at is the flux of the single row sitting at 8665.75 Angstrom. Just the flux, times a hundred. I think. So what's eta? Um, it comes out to 935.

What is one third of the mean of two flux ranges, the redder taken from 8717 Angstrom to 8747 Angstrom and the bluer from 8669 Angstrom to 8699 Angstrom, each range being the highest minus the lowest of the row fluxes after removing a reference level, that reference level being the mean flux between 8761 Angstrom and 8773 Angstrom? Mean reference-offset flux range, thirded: 0.132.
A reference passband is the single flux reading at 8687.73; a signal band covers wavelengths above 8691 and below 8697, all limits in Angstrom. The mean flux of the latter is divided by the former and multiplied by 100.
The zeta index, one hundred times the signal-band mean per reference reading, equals 99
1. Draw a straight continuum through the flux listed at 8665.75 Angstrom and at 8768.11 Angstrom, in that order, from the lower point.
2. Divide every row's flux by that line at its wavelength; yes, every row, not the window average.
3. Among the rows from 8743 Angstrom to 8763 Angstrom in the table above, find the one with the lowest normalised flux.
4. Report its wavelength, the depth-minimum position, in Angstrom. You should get 8747.95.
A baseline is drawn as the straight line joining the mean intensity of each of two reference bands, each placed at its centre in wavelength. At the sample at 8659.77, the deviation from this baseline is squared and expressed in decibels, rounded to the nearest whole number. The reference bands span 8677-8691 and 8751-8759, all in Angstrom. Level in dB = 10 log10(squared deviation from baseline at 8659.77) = -10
